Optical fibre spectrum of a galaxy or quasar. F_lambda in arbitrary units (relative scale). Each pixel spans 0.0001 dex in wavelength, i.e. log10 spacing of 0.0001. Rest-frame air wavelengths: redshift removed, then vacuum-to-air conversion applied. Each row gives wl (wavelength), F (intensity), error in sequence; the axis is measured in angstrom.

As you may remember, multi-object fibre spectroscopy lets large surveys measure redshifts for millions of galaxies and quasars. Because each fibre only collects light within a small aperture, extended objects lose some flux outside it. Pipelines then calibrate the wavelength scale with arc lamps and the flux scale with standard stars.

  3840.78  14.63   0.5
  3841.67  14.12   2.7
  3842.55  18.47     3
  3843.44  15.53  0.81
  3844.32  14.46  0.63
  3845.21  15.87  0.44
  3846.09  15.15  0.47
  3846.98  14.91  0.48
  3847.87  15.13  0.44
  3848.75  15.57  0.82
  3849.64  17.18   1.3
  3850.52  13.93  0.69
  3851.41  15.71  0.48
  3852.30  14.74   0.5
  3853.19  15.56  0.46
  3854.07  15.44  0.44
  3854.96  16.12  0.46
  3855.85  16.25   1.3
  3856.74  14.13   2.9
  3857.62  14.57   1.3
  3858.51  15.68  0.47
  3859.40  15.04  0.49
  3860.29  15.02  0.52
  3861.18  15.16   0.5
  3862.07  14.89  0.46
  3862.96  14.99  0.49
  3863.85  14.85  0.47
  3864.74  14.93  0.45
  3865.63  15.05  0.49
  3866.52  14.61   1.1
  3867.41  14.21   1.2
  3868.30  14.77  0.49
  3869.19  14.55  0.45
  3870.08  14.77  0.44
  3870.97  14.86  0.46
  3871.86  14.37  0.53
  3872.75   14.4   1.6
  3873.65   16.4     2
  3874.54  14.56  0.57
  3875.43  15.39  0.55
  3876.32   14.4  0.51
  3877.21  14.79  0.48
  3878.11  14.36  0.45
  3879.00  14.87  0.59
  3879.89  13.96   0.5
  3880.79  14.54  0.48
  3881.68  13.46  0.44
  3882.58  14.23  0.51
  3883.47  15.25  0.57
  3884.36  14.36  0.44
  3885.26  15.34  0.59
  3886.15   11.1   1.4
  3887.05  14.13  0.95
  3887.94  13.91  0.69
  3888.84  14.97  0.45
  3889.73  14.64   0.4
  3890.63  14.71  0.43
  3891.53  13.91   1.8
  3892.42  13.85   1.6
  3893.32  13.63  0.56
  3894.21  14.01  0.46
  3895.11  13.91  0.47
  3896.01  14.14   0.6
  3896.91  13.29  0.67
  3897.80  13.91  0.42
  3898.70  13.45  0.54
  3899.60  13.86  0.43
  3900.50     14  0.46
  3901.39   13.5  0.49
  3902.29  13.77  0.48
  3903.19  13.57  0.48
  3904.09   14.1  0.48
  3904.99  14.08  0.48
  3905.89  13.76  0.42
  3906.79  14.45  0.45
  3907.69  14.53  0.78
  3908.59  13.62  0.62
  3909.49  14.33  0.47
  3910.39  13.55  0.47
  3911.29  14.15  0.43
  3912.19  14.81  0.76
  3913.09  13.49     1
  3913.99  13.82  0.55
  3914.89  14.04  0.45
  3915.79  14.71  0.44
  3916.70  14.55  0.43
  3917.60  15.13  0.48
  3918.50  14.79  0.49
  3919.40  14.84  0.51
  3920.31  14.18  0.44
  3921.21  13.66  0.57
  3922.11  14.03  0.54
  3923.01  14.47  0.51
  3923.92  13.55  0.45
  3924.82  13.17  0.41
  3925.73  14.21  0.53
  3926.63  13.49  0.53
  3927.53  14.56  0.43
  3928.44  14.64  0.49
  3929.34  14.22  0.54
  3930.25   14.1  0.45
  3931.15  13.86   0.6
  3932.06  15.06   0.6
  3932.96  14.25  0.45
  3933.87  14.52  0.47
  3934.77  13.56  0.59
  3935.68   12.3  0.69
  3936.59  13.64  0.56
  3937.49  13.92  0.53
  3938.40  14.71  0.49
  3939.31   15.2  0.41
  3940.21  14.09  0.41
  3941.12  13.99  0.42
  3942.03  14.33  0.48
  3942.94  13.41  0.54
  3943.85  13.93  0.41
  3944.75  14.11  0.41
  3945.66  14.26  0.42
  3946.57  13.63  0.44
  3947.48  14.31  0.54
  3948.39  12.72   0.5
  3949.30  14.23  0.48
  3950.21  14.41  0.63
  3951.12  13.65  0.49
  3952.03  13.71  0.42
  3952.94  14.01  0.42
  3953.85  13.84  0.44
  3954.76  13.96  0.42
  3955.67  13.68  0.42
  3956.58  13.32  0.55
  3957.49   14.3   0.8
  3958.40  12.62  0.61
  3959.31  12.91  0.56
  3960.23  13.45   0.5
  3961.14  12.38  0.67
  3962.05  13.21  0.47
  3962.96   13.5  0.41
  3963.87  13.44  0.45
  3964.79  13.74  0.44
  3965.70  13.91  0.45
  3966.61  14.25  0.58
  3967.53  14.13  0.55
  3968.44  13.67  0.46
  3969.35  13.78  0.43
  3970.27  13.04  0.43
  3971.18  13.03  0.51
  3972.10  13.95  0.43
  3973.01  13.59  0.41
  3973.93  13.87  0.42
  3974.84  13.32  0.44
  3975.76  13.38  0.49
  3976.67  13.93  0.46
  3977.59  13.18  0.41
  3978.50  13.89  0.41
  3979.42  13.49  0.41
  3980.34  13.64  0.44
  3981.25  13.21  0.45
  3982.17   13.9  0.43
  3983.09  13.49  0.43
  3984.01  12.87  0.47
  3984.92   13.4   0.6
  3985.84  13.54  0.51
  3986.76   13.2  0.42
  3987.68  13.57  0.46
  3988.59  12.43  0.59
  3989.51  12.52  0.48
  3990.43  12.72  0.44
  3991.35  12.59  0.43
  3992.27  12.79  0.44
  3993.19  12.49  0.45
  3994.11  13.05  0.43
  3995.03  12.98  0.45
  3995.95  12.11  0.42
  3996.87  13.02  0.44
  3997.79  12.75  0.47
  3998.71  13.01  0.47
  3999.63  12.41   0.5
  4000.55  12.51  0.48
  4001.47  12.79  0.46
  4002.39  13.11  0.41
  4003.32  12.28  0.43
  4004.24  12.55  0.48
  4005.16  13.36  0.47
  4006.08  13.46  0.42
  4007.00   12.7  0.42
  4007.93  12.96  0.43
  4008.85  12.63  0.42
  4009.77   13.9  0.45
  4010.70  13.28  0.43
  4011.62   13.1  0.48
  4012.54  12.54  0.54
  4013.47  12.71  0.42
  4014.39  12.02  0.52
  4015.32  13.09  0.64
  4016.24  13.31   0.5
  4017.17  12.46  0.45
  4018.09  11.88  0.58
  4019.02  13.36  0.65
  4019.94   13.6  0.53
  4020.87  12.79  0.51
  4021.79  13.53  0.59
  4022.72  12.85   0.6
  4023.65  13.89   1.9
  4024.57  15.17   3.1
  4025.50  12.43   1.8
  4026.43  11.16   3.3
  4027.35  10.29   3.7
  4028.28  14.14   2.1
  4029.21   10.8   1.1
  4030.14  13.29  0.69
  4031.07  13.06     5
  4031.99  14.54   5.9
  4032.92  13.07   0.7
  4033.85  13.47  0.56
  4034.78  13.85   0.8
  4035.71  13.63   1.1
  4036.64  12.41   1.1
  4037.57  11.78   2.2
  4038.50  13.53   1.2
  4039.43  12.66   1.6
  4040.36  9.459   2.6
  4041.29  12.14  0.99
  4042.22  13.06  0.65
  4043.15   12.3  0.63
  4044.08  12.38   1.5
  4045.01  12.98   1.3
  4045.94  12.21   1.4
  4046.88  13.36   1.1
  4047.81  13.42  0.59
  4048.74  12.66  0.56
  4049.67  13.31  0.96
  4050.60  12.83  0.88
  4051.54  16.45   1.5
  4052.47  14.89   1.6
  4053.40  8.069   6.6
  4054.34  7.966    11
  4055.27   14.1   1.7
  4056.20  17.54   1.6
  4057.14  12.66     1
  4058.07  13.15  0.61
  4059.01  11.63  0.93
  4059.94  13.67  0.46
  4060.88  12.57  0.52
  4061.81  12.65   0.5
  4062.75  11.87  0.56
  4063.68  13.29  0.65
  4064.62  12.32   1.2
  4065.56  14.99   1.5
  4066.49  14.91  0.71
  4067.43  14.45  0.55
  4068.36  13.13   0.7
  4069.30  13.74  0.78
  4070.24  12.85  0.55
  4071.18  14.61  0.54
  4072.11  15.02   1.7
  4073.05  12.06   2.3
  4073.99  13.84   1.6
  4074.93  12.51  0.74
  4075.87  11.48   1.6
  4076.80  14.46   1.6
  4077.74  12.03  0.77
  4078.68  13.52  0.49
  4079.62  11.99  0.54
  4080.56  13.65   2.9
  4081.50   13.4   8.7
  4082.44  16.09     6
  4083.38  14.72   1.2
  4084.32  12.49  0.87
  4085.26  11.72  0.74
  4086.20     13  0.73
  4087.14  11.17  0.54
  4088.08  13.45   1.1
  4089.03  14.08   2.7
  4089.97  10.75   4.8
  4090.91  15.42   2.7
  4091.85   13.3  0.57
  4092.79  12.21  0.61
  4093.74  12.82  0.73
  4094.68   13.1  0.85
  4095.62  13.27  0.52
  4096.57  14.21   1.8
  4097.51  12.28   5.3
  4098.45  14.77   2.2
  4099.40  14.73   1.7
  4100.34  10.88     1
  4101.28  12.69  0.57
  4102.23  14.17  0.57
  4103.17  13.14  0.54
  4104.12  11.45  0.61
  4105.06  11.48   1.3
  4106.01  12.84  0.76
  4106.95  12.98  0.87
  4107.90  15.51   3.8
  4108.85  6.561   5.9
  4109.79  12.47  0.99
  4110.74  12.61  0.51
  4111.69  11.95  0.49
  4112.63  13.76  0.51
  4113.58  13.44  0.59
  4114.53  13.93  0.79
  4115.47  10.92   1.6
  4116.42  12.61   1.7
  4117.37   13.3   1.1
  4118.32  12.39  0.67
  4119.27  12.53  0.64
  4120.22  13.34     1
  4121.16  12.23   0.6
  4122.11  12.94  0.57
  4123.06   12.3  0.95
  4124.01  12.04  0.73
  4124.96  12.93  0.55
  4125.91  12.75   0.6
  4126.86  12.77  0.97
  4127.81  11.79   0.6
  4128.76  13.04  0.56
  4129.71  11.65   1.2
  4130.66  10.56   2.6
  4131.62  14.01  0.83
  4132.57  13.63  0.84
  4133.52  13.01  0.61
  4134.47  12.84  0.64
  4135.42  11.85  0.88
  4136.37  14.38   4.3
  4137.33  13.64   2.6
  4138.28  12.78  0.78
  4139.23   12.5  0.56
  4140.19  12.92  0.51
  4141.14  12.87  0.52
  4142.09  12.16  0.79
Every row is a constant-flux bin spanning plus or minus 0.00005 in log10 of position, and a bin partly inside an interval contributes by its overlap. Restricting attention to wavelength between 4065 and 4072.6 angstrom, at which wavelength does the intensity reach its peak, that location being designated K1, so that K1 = 4072.11 angstrom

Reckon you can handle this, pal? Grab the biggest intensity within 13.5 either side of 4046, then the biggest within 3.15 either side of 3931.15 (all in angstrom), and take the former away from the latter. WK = -2.5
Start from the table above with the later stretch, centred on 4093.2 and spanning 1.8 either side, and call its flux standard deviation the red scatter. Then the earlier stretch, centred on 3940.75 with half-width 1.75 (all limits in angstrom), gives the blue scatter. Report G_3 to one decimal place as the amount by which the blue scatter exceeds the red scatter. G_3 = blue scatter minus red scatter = 0.1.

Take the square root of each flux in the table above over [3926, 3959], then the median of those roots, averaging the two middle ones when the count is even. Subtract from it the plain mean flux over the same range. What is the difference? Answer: -10.22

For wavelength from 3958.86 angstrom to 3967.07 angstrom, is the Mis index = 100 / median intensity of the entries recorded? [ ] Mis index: 7.4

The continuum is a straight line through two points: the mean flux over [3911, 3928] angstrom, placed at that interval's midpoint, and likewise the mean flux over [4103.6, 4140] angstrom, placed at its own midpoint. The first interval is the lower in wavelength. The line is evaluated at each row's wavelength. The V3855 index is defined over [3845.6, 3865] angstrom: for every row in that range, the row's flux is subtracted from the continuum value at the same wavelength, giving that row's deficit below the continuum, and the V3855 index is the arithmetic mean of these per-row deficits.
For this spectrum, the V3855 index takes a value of -0.52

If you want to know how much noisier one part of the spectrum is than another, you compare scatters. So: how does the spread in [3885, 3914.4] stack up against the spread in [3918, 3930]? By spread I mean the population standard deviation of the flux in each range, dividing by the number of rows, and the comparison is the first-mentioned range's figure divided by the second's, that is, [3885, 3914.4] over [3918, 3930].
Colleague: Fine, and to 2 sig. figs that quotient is 1.3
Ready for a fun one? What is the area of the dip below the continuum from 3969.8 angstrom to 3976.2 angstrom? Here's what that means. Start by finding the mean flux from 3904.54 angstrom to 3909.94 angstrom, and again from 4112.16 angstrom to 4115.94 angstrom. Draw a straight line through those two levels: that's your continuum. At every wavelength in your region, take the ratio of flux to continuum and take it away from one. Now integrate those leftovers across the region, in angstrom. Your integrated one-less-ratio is 0.15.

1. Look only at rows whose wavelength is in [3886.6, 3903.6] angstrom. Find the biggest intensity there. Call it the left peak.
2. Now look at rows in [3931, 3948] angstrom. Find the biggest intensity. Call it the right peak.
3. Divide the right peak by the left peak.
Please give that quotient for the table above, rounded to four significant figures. 1.015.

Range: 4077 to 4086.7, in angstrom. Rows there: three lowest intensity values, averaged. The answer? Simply 11.9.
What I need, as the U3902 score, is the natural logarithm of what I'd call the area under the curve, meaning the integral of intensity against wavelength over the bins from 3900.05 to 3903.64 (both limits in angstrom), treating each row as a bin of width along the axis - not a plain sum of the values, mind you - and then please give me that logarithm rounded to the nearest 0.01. 3.90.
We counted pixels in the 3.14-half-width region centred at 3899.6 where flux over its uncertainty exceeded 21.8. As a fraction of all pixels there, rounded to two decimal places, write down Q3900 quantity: 0.86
